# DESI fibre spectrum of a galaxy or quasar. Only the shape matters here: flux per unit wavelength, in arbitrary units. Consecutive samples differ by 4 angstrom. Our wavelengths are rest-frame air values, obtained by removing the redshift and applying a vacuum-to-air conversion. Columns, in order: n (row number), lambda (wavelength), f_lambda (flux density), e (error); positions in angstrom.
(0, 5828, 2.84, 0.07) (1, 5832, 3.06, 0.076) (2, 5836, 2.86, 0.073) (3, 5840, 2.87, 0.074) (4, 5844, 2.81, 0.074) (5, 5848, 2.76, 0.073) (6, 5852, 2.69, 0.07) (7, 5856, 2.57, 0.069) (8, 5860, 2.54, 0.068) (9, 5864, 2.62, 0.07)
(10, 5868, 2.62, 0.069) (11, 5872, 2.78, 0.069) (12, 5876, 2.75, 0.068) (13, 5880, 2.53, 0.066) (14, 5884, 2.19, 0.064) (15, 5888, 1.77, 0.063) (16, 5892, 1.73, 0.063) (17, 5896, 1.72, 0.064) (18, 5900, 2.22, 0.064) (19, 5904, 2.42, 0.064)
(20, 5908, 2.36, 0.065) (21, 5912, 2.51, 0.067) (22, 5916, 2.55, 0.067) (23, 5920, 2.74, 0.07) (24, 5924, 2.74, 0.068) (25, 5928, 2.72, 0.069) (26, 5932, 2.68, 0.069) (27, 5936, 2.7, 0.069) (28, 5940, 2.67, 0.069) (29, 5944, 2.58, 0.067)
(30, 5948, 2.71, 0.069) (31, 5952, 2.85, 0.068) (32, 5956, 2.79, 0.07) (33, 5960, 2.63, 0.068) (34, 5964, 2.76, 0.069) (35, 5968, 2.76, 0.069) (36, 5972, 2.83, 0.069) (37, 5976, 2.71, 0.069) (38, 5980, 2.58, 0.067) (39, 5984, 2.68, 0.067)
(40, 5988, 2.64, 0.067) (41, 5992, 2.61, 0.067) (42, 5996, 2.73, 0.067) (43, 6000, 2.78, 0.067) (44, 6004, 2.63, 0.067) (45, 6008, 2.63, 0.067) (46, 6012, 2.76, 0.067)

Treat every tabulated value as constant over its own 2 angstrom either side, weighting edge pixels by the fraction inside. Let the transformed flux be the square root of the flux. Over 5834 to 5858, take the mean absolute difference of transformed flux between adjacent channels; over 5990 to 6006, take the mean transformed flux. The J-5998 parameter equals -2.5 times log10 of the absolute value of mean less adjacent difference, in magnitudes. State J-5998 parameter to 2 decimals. -0.52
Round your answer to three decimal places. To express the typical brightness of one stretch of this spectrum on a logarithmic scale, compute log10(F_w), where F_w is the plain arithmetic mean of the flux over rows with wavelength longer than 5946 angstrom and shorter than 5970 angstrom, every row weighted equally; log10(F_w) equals 0.439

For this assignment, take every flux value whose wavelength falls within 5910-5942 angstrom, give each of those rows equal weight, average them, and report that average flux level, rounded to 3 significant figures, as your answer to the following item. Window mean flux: 2.66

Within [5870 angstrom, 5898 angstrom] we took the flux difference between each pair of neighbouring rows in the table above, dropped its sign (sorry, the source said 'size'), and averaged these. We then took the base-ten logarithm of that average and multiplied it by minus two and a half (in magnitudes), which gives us 1.88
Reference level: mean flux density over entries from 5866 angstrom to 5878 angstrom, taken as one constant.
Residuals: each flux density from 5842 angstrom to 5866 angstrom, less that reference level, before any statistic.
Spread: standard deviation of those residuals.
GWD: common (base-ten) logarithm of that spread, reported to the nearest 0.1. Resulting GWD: -1.0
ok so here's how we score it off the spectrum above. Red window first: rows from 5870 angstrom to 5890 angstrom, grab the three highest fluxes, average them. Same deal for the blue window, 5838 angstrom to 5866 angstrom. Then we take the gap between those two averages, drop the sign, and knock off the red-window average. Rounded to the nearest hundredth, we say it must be -2.56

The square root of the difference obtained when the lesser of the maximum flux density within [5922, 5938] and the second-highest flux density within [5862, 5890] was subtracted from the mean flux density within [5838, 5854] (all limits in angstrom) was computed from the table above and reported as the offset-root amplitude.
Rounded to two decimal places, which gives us 0.21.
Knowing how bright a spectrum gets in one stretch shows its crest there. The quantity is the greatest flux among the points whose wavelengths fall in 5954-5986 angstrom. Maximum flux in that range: 2.83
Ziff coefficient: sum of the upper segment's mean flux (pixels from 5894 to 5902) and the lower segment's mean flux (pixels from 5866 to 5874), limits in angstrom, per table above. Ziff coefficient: 4.7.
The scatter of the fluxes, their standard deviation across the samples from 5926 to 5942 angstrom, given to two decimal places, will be 0.02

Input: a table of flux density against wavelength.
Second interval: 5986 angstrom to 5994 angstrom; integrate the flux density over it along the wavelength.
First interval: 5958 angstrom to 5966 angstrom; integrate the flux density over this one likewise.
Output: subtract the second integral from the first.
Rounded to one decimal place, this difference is 0.6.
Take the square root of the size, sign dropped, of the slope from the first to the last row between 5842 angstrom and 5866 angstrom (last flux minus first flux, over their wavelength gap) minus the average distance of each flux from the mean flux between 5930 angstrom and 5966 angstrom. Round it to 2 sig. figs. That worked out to 0.27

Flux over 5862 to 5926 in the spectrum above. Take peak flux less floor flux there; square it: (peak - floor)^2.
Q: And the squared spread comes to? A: 1.1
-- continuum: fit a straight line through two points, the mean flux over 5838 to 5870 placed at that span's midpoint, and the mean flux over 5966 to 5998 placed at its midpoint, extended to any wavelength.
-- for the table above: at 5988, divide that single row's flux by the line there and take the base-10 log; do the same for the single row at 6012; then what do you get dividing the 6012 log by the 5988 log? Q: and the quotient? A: -1.2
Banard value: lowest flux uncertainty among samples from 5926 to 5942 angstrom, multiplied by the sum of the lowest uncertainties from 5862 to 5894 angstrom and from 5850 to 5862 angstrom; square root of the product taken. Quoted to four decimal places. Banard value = 0.0951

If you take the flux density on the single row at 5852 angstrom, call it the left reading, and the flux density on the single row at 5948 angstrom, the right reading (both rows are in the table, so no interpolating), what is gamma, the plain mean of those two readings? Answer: 2.70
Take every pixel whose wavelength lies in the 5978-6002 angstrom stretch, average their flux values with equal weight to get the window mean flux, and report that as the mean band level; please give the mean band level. 2.67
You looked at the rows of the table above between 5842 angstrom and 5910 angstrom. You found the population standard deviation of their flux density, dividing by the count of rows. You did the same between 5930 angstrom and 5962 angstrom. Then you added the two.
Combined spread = 0.44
